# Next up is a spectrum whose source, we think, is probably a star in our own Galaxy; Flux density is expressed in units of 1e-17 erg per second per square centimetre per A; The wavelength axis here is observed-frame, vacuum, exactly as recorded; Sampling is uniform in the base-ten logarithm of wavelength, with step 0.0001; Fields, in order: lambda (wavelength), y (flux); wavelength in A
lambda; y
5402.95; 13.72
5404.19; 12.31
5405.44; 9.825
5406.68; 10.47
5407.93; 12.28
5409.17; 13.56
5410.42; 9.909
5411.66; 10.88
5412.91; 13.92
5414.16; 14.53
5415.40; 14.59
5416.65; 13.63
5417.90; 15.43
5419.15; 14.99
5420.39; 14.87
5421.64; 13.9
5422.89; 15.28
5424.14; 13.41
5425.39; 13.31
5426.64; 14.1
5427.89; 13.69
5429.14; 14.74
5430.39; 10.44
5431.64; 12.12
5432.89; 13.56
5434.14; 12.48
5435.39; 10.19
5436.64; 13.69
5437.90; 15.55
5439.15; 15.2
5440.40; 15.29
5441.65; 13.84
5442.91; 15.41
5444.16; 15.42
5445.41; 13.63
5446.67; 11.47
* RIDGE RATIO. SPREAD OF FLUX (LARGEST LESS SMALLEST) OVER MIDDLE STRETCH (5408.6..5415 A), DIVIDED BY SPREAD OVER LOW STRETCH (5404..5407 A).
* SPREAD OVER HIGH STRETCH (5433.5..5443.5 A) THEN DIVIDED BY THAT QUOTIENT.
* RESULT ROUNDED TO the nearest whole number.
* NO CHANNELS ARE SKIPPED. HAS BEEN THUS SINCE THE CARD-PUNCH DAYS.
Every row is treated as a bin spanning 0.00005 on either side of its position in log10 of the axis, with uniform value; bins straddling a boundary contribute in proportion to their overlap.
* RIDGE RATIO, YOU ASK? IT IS 3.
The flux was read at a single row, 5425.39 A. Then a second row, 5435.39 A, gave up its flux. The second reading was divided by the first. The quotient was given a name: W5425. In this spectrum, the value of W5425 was 0.77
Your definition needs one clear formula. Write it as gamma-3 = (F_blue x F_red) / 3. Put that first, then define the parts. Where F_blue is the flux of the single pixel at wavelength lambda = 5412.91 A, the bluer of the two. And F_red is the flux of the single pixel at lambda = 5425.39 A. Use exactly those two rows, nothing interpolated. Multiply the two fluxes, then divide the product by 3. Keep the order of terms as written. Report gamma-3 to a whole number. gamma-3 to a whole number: 62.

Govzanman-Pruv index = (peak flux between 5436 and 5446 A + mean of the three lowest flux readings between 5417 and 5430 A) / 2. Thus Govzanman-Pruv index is 14.5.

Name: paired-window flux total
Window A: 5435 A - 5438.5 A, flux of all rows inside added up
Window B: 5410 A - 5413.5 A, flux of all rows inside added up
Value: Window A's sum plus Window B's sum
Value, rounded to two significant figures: 74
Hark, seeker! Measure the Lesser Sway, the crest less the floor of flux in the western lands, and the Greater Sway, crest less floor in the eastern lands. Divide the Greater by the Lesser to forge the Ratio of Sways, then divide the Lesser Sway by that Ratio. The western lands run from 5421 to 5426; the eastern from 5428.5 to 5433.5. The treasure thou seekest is 1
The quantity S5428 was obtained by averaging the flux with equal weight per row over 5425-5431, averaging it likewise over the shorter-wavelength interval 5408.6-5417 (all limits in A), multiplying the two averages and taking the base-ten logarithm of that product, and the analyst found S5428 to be 2.24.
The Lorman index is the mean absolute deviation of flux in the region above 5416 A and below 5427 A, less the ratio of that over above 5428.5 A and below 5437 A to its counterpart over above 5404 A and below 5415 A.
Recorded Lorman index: -0.2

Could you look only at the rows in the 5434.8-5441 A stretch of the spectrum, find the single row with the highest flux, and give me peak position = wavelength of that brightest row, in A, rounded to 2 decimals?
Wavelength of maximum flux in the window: 5437.90 A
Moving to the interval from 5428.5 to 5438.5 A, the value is 5437.90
